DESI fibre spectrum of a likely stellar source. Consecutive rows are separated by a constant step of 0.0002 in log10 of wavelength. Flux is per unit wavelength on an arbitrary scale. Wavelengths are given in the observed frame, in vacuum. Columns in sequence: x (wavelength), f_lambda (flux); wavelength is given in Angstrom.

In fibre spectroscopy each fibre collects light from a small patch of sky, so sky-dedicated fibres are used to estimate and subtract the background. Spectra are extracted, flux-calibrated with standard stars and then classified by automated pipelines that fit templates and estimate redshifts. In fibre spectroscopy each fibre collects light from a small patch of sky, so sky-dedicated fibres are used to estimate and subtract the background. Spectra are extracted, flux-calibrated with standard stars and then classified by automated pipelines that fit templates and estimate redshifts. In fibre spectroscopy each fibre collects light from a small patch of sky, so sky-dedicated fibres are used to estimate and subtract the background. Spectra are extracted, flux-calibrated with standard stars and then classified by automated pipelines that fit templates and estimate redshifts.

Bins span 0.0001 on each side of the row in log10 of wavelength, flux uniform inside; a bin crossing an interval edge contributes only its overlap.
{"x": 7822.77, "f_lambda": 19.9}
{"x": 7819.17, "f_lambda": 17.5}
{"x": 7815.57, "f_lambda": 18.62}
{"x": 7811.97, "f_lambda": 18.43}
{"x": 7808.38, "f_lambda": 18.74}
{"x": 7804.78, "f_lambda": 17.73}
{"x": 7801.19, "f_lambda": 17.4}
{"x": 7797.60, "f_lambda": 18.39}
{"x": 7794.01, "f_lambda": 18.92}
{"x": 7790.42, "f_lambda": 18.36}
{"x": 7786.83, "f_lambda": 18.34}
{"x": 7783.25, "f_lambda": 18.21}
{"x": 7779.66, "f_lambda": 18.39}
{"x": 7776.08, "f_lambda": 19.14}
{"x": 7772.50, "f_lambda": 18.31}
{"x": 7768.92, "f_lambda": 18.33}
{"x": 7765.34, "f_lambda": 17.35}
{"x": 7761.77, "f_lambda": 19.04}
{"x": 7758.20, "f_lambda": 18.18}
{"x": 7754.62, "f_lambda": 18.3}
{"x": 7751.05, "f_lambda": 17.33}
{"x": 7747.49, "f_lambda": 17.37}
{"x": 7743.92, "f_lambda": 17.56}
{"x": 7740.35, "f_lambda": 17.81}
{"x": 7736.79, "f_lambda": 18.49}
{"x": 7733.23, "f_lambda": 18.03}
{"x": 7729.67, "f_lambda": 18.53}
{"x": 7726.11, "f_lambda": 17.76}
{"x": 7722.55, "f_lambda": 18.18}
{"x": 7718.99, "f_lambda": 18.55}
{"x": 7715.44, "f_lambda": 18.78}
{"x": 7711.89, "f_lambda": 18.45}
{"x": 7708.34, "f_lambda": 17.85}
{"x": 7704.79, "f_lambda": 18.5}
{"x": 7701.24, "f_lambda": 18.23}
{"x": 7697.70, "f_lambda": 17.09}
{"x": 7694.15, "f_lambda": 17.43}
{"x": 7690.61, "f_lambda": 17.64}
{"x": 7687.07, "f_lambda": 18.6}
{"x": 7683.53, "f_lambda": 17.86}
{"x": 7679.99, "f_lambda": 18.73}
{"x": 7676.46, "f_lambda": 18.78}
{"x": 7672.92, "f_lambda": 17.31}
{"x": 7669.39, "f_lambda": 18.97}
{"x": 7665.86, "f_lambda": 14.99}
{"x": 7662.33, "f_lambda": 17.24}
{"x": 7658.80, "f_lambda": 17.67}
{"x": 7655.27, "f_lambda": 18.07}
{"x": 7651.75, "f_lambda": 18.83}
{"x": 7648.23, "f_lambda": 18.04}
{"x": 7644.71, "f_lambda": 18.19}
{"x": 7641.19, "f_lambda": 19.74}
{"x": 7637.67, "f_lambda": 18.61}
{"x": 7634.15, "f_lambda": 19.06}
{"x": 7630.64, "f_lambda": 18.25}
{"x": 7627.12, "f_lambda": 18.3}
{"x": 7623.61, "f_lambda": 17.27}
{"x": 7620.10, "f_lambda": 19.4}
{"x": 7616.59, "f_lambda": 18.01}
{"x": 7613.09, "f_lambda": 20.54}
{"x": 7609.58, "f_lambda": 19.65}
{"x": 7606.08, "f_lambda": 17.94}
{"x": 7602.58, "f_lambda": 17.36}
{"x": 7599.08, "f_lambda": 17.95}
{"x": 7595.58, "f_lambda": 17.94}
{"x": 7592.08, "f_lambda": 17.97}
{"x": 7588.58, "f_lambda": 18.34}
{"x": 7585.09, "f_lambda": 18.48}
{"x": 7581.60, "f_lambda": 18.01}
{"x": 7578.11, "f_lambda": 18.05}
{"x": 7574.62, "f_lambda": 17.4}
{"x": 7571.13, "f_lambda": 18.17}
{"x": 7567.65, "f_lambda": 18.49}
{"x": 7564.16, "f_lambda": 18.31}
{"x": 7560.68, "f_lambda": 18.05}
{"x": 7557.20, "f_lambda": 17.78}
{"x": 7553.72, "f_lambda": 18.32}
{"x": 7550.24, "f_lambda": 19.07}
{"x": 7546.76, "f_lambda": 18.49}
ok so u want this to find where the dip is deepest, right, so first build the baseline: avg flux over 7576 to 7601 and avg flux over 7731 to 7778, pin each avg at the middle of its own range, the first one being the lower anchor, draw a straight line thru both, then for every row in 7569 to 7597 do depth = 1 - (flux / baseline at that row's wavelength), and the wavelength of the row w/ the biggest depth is 7574.62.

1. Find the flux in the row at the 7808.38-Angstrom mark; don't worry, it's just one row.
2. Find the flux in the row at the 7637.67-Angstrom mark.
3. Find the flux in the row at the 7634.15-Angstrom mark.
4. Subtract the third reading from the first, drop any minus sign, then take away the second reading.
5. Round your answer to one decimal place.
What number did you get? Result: -18.3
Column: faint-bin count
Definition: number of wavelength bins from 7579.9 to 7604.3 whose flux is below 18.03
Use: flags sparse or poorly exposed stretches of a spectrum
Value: 5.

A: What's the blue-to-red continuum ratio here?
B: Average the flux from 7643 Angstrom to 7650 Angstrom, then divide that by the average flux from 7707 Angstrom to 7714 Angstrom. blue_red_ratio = 1.00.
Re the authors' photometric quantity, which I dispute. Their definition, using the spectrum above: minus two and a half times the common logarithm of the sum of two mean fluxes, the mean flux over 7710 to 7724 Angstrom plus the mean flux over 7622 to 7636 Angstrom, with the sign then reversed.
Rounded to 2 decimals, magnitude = 3.91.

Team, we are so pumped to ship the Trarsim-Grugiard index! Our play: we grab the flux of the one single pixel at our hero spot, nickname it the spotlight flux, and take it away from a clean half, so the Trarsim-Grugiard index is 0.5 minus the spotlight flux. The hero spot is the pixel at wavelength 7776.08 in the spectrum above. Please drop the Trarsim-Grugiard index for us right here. -18.6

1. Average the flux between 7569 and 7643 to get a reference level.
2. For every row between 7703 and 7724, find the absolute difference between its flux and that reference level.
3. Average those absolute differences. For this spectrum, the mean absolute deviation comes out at 0.24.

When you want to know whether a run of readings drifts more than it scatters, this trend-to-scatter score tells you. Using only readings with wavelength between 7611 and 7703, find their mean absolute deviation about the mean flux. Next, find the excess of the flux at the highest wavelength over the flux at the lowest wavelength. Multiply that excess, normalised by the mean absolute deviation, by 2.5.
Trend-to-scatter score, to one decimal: -7.8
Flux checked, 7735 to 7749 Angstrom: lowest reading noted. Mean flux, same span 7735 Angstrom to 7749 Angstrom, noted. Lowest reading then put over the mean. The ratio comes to 0.975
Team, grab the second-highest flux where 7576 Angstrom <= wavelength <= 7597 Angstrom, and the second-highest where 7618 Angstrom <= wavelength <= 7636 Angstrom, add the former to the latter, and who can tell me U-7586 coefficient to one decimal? 37.4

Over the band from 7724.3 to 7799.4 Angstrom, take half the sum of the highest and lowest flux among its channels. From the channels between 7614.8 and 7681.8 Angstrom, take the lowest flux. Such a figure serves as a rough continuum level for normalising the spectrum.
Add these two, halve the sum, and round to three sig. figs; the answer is 16.6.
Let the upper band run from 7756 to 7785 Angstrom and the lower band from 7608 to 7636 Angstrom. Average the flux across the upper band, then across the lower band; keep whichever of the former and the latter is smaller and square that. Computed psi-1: 337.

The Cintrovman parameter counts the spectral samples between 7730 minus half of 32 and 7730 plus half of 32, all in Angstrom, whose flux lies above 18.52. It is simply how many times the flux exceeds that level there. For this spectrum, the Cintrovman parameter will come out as 3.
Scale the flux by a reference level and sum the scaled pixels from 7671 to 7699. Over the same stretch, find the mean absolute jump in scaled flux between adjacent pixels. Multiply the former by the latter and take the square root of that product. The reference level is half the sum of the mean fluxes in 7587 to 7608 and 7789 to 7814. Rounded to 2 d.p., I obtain 0.54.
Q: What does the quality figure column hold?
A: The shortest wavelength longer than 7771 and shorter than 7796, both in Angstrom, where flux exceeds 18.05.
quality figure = 7772.50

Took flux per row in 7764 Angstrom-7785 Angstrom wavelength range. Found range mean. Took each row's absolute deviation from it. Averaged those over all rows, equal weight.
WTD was 0.34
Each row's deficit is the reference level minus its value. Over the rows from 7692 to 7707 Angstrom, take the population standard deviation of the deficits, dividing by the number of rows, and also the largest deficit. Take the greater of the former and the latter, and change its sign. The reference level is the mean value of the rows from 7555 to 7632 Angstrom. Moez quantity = -1.2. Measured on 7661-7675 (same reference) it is -3.3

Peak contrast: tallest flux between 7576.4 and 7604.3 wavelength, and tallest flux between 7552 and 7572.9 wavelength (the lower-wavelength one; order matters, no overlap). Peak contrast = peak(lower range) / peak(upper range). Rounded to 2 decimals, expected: 1.00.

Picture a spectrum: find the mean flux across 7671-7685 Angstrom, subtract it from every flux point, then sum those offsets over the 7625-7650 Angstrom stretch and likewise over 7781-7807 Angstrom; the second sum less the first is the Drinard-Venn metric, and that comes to -3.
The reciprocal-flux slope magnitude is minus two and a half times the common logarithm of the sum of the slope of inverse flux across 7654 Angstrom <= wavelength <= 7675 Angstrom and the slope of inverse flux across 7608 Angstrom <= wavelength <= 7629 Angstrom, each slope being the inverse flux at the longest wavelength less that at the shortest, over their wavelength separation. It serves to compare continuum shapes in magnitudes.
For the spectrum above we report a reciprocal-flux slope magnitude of 8.6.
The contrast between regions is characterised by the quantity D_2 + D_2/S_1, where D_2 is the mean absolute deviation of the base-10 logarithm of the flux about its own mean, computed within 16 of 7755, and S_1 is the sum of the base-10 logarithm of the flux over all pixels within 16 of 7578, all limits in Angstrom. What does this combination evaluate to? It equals 0.0127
